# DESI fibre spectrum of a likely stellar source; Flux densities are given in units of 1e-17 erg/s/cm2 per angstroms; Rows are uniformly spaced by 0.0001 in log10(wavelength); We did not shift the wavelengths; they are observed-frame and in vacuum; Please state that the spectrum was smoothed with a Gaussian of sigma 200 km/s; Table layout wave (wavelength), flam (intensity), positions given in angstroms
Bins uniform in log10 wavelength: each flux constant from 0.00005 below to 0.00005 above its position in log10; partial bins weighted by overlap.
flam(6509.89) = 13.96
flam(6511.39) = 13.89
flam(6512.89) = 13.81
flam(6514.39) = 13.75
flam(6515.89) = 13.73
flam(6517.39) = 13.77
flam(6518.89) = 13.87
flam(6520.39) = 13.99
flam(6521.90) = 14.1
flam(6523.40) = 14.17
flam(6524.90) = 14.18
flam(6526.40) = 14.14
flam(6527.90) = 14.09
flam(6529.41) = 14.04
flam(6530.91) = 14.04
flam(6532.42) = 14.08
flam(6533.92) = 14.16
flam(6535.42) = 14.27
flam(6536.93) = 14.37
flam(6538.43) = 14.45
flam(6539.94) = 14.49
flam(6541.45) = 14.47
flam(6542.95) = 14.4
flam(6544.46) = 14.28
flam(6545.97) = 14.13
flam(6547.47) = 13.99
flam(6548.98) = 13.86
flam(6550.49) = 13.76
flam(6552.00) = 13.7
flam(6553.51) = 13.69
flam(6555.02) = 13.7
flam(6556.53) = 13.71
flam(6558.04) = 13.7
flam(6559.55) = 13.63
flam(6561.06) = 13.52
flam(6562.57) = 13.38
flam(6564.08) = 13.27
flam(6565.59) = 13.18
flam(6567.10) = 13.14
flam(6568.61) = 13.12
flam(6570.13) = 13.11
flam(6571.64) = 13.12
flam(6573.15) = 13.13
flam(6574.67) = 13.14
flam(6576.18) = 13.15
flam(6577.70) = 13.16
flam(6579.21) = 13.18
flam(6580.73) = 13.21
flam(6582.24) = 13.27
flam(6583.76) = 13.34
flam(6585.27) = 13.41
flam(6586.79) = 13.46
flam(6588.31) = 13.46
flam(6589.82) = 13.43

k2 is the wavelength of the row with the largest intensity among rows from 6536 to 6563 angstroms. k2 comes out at 6539.94 angstroms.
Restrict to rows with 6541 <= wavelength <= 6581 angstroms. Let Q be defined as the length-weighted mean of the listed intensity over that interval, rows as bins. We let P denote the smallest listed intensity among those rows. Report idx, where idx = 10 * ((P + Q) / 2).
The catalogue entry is 133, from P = 13.11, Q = 13.5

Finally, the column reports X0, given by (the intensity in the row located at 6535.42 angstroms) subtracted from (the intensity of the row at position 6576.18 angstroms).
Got -1.1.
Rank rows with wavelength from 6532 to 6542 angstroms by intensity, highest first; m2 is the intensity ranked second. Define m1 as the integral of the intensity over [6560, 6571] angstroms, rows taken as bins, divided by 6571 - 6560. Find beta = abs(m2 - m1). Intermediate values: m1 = 13.3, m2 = 14.47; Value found 1.2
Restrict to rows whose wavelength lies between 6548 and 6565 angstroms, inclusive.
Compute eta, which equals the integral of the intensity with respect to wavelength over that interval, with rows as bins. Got 232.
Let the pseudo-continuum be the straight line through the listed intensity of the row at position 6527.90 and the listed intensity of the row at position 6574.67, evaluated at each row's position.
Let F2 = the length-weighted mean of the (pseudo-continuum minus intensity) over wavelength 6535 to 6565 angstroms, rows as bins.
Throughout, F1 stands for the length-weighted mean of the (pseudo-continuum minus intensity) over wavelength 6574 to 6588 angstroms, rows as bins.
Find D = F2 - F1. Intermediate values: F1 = -0.25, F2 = -0.29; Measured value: -0.04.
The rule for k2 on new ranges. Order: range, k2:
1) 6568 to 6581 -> 6580.73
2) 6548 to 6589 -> 6548.98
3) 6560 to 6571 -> 6561.06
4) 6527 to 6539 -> 6538.43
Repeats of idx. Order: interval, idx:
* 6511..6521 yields 138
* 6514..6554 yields 139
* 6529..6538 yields 141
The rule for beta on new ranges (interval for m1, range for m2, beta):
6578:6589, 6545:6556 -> 0.7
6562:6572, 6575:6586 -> 0.1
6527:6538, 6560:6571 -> 0.8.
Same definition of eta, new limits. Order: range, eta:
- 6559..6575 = 212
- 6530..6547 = 243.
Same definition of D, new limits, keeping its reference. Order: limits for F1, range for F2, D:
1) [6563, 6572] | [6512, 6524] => 0.28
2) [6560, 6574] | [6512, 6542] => -0.06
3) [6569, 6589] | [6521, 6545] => -0.06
